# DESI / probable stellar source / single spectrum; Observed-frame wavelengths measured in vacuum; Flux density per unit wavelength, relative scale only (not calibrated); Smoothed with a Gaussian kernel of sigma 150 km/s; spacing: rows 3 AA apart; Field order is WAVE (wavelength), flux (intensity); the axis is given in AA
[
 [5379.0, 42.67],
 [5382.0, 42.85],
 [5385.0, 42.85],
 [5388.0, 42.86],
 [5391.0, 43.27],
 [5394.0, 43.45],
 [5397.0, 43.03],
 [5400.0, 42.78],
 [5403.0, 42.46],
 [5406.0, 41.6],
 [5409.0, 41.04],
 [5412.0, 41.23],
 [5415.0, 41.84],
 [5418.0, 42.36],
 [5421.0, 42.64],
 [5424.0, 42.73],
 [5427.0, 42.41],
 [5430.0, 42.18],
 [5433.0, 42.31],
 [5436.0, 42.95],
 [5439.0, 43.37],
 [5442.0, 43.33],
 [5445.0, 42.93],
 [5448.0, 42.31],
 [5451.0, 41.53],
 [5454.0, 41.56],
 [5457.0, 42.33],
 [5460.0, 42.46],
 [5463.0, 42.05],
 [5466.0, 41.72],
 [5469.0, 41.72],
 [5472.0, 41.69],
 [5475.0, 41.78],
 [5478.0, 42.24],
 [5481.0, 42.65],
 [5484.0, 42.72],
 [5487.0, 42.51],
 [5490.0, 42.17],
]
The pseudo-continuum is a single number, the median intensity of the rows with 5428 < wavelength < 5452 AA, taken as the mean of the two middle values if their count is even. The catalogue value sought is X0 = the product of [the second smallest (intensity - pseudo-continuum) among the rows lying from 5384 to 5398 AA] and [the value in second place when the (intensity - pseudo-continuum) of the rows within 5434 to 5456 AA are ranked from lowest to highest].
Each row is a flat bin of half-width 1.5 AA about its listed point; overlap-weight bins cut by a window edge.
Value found -0.3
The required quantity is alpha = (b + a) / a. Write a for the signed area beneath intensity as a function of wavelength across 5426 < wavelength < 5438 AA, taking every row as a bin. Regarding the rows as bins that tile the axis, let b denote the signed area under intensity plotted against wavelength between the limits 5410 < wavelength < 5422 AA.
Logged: 1.99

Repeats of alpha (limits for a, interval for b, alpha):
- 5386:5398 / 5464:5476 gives 1.97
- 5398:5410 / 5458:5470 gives 2.00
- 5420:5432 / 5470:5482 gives 1.99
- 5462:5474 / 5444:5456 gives 2.01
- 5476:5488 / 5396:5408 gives 2.00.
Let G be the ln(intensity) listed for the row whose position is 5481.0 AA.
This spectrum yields 3.75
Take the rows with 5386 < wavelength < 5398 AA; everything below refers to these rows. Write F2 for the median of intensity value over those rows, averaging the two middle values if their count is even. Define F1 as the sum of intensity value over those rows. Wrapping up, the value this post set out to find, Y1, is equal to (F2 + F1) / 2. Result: 108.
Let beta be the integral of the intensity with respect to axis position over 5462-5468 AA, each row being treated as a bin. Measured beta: 251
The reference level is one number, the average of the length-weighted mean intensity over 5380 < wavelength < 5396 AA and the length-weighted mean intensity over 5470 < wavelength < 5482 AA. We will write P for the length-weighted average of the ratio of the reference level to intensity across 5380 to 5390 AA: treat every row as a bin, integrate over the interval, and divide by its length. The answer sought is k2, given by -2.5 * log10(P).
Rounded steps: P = 0.993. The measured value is 0.008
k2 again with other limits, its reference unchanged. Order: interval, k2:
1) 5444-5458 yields -0.012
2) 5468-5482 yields -0.014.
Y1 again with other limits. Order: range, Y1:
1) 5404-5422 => 146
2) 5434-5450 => 129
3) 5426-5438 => 106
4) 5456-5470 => 126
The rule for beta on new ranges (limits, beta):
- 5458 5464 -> 254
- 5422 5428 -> 256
